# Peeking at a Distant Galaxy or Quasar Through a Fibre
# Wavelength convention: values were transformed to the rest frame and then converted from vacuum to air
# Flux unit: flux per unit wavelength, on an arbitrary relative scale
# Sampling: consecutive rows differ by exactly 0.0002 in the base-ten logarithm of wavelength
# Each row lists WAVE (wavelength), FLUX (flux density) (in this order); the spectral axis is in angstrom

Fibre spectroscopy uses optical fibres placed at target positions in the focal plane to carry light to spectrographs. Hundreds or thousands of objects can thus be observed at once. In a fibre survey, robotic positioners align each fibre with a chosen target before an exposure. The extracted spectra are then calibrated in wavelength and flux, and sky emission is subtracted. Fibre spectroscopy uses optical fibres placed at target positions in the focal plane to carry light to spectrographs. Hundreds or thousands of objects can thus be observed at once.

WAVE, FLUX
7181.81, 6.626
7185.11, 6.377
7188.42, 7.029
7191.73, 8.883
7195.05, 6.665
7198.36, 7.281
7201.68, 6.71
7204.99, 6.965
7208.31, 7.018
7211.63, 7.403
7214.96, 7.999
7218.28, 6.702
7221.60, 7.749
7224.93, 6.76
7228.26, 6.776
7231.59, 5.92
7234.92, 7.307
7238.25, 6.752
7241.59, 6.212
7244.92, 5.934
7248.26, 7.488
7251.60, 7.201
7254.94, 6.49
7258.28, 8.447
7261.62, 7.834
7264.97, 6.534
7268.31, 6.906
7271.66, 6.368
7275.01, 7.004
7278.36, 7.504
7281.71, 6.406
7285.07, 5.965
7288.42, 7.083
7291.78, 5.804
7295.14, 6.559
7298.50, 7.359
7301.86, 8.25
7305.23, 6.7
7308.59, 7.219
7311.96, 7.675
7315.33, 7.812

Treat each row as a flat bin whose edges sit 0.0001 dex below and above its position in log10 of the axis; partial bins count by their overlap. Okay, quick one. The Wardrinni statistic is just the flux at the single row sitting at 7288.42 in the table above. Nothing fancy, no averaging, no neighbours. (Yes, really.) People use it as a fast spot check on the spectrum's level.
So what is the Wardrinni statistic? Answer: 7.083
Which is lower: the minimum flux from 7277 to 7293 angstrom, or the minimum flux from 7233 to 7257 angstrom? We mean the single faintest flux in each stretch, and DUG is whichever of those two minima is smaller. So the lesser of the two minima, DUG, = 5.80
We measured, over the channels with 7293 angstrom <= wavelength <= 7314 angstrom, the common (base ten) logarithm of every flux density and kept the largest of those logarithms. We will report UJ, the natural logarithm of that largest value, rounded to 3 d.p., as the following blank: -0.087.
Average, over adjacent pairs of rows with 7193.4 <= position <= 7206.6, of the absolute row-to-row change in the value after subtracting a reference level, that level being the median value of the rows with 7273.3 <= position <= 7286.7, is 0.5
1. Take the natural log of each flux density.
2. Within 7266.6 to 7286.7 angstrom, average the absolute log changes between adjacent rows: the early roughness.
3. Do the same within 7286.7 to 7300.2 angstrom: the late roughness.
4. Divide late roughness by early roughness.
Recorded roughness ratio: 1.53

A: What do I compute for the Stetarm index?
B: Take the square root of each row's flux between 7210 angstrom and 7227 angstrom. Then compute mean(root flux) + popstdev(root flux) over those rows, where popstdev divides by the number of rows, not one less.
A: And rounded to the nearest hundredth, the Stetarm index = 2.80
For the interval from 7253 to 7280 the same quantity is 2.80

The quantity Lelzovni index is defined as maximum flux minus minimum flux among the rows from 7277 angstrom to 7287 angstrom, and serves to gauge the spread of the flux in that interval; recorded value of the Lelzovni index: 1.5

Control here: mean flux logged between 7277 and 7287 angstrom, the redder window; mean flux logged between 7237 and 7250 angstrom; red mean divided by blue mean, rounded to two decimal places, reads 1.00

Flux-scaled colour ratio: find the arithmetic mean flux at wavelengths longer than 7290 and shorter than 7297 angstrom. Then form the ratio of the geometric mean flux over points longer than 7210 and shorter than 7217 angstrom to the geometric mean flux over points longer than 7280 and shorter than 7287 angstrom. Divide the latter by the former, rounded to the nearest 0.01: 0.20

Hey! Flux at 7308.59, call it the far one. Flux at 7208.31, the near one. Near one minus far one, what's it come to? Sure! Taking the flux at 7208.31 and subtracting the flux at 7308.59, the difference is -0.2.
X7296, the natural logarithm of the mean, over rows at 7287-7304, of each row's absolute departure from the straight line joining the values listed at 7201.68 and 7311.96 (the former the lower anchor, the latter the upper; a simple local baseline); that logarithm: -0.2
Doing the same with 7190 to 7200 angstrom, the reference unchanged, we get 0.0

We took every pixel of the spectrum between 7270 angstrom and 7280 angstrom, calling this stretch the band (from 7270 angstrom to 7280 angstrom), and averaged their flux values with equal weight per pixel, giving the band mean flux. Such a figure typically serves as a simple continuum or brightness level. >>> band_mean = 6.96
